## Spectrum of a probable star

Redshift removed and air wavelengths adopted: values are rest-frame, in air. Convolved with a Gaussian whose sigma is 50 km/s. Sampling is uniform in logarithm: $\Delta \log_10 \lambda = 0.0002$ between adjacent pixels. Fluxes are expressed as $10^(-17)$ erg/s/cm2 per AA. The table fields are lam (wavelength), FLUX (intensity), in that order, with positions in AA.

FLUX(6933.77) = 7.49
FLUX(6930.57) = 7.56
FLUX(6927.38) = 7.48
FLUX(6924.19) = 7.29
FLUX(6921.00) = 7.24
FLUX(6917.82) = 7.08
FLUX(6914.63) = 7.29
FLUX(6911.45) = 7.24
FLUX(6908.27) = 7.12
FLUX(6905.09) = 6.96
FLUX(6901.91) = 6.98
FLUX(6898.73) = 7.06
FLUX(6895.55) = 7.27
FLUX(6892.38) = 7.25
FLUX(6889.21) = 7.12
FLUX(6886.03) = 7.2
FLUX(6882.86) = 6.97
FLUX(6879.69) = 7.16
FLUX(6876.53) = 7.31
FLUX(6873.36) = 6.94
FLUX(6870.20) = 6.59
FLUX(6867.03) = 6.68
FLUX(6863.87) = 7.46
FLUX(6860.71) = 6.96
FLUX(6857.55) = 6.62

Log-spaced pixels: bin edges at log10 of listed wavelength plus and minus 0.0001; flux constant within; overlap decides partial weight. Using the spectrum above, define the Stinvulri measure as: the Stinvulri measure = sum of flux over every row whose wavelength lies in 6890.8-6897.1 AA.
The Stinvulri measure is 14.5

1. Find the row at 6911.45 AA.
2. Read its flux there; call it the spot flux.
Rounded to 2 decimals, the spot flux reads 7.24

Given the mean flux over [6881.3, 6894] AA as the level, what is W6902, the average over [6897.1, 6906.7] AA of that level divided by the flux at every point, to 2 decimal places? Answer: 1.02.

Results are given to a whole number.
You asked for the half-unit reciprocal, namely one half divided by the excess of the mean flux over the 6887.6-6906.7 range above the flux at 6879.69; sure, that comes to -9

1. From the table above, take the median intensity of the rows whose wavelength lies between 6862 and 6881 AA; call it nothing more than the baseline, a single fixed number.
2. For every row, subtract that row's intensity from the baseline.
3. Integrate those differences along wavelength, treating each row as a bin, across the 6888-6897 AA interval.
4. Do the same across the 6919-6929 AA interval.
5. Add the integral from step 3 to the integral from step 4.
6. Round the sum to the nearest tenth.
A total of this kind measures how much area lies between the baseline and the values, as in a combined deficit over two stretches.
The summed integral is -4.3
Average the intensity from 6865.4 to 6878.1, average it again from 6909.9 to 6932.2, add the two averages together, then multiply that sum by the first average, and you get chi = 97.6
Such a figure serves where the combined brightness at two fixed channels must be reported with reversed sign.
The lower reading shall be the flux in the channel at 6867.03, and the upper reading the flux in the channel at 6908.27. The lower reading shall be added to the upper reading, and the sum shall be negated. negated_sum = -13.8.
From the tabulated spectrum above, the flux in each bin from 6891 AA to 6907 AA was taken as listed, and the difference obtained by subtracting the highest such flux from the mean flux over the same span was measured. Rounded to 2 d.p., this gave -0.17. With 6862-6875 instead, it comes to -0.54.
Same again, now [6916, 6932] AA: -0.23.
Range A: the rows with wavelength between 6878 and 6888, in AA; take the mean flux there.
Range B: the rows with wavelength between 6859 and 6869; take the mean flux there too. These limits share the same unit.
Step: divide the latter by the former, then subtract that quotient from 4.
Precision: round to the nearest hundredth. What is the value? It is 3.01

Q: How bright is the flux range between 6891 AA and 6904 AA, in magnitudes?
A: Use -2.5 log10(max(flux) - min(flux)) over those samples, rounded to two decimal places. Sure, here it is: 1.34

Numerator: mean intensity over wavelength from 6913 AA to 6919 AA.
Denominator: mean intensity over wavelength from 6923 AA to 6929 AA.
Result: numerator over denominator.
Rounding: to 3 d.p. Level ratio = 0.973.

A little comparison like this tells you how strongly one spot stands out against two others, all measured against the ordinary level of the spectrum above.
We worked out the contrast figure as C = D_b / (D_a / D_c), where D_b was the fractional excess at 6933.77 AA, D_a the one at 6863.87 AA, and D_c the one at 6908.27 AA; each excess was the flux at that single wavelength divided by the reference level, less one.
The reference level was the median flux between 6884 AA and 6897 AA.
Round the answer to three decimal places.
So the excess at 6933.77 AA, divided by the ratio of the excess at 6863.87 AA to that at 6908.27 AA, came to -0.016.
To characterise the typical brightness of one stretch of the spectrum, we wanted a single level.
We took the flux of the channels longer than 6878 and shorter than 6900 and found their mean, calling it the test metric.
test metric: 7.15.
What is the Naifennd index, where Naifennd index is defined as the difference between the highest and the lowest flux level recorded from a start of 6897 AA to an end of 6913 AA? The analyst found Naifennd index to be 0.28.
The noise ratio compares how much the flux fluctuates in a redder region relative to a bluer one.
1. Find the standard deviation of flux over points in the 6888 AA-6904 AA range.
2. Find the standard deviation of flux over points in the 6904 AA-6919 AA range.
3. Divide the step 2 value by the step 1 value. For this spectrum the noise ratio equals 1.1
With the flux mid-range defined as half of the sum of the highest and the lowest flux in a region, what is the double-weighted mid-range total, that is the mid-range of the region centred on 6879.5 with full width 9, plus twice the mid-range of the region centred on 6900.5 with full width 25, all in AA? 21.4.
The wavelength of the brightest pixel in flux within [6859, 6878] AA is 6863.87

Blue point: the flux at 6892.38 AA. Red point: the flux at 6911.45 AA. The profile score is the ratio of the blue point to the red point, 1.001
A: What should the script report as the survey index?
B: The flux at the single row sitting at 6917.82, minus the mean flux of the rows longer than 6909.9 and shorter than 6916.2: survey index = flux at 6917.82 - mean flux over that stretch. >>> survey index -0.19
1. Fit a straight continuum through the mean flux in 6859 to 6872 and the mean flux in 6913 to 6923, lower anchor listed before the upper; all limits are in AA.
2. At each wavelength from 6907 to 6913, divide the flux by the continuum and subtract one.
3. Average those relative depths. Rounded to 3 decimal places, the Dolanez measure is 0.003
